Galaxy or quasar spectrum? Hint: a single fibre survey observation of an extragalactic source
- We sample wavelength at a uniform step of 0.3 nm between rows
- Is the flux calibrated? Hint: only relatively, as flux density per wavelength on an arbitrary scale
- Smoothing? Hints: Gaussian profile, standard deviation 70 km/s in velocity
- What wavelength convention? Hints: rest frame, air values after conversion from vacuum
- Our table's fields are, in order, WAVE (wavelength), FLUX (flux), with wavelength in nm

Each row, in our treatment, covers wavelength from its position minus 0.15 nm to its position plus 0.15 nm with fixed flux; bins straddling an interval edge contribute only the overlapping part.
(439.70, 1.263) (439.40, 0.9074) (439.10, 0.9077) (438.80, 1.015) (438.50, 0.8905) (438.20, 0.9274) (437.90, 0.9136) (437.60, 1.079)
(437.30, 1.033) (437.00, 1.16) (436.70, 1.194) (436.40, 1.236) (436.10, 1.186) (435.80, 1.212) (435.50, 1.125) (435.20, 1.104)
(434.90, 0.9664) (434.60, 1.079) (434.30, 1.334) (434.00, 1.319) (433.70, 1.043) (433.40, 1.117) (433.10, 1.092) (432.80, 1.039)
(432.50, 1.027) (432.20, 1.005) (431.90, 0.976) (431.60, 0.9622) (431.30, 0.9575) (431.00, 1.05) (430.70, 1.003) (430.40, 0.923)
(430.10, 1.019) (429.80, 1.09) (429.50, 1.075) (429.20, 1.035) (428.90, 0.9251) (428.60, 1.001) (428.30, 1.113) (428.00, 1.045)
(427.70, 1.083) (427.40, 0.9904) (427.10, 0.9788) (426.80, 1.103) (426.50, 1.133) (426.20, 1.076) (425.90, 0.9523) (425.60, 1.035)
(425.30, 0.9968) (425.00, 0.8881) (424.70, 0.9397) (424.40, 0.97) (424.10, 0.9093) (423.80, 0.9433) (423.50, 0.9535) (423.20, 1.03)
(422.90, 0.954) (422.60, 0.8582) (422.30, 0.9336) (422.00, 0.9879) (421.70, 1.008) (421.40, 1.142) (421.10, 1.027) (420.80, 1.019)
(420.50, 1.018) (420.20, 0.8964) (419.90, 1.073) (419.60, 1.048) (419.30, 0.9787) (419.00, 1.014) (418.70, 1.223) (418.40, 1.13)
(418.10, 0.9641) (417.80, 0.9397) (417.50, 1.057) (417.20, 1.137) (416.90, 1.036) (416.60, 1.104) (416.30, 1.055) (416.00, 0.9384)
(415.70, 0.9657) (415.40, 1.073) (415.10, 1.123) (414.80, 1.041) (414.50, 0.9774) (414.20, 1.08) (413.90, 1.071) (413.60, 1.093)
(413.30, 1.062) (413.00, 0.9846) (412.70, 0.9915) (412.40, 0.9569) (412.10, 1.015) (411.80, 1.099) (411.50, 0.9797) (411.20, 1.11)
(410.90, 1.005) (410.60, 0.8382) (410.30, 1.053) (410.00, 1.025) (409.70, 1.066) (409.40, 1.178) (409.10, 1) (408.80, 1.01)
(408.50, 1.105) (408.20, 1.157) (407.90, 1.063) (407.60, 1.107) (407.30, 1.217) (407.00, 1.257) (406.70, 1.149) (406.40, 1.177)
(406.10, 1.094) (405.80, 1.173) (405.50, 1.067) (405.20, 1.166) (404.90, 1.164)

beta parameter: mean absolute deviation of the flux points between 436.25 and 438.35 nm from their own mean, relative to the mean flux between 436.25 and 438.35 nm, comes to 0.095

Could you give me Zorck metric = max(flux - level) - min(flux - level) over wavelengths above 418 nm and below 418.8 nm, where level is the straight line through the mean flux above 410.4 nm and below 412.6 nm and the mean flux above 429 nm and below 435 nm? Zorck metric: 0.257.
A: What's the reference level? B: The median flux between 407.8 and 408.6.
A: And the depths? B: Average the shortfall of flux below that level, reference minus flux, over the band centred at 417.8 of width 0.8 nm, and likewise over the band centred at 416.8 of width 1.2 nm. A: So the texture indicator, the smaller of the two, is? 0.022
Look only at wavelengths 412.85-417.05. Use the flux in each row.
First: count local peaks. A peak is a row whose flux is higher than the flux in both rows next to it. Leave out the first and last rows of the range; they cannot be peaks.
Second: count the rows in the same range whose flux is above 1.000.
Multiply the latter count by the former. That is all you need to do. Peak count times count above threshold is 40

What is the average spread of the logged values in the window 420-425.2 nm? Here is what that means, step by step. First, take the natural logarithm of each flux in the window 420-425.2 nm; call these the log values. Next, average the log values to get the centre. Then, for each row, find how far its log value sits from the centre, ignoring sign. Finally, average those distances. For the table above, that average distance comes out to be 0.054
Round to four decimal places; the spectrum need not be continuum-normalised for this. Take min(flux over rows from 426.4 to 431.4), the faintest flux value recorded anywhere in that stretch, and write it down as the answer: 0.9230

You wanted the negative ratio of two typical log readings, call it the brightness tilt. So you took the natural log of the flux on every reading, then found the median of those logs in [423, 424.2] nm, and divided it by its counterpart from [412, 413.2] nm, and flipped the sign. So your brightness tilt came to -4.4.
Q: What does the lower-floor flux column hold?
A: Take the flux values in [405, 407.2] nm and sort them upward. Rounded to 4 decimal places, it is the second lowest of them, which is 1.0940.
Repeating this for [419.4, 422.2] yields 0.9879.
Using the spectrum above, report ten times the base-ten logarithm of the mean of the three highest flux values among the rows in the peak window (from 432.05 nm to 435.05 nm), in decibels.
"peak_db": 1.0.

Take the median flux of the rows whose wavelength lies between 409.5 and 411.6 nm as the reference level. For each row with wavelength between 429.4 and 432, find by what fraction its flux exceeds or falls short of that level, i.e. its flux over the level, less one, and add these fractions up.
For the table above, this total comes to -0.17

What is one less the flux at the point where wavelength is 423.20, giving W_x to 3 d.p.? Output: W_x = -0.030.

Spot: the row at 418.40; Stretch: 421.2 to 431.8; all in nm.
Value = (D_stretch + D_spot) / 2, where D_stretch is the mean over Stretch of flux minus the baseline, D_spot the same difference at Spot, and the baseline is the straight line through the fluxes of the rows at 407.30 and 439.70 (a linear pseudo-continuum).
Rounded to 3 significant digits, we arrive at -0.173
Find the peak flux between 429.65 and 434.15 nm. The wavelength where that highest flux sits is 434.00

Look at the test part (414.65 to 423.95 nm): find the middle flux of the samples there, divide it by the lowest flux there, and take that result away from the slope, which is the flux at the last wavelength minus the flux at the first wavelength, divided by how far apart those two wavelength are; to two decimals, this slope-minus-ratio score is -1.20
